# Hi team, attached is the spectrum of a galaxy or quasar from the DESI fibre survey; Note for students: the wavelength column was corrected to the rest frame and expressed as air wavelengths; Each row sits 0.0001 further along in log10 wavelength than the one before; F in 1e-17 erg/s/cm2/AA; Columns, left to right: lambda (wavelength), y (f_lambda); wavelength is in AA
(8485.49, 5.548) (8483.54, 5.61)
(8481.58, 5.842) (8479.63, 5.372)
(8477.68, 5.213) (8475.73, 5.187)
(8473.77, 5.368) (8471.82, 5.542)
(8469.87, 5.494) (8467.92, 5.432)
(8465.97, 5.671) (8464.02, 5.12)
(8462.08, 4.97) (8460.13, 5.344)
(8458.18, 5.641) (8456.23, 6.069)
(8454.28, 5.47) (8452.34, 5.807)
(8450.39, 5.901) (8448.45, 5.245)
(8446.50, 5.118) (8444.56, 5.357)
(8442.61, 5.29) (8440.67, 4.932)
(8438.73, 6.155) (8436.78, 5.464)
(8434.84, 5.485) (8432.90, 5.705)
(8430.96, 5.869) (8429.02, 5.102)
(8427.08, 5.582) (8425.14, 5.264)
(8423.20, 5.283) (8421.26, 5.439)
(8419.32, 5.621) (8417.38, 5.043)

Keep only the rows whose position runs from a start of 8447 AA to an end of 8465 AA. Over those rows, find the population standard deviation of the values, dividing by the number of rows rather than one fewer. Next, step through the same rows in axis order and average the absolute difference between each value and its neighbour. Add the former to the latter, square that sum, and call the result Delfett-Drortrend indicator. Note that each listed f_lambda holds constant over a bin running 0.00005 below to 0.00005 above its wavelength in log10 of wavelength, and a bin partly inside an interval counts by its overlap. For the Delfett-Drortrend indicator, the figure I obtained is 0.52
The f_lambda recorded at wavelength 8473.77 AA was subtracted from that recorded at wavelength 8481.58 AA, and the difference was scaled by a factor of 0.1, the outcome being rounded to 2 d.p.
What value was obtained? 0.05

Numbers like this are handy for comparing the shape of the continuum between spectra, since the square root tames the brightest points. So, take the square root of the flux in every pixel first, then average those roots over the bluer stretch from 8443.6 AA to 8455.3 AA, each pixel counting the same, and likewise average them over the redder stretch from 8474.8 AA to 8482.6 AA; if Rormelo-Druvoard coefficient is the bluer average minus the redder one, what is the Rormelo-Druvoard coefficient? 0.02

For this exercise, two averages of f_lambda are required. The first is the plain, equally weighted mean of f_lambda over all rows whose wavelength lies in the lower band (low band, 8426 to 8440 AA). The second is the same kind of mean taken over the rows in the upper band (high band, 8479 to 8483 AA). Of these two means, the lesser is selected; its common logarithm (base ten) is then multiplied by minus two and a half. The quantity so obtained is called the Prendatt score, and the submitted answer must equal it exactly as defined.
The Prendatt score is -1.87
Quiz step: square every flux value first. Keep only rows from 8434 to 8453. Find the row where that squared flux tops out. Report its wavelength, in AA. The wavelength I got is 8438.73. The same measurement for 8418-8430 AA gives 8419.32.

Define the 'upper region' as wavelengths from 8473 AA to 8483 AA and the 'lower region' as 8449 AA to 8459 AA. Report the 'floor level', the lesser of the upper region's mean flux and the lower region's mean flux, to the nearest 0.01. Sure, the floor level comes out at 5.40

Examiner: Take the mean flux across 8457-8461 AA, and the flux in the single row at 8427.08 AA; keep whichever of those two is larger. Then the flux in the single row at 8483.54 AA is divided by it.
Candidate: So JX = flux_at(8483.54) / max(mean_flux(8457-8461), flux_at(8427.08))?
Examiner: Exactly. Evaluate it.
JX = 1.01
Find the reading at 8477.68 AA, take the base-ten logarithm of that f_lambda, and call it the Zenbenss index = 0.717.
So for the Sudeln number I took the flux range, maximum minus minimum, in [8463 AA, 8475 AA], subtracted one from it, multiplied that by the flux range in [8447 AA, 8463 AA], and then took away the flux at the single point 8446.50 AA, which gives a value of -5.61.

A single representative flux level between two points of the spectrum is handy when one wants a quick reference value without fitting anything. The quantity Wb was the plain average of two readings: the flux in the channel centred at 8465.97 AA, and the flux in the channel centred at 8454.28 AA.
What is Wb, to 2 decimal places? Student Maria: 5.57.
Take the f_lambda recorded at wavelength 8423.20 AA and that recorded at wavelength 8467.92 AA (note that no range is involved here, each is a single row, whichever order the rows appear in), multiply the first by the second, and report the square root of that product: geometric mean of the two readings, 5.36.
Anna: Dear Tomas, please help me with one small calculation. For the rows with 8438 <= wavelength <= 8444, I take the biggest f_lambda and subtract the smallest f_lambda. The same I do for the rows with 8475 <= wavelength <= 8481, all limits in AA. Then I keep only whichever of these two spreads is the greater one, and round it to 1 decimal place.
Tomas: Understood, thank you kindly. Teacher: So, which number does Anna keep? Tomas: 1.2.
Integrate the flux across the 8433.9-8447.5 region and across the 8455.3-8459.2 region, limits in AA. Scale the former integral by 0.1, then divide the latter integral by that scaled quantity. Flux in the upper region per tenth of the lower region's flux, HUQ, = 3.1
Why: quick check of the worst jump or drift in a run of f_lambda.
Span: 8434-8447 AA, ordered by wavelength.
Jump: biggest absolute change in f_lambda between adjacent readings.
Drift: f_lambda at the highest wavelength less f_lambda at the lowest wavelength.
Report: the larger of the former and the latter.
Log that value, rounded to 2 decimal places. 1.22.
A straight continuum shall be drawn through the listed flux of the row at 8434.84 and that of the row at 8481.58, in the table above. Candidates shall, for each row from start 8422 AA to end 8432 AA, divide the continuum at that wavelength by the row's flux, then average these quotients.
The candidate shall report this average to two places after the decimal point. 1.00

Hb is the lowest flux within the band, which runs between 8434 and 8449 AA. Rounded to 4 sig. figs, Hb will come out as 4.932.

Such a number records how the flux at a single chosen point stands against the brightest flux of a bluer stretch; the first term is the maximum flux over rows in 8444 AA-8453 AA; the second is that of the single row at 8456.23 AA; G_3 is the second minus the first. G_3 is 0.17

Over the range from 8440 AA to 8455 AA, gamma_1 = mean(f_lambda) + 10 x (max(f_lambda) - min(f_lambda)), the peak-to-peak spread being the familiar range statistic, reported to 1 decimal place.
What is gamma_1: 15.1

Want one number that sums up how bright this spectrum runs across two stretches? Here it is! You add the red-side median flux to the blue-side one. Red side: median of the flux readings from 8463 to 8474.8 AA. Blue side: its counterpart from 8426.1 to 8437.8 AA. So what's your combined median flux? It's 11.0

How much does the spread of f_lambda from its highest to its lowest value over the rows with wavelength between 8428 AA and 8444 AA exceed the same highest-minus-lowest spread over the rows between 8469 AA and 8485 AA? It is 0.57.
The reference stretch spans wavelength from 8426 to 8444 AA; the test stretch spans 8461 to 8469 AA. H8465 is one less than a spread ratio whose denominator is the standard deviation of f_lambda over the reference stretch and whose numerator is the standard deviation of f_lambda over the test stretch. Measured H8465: -0.2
